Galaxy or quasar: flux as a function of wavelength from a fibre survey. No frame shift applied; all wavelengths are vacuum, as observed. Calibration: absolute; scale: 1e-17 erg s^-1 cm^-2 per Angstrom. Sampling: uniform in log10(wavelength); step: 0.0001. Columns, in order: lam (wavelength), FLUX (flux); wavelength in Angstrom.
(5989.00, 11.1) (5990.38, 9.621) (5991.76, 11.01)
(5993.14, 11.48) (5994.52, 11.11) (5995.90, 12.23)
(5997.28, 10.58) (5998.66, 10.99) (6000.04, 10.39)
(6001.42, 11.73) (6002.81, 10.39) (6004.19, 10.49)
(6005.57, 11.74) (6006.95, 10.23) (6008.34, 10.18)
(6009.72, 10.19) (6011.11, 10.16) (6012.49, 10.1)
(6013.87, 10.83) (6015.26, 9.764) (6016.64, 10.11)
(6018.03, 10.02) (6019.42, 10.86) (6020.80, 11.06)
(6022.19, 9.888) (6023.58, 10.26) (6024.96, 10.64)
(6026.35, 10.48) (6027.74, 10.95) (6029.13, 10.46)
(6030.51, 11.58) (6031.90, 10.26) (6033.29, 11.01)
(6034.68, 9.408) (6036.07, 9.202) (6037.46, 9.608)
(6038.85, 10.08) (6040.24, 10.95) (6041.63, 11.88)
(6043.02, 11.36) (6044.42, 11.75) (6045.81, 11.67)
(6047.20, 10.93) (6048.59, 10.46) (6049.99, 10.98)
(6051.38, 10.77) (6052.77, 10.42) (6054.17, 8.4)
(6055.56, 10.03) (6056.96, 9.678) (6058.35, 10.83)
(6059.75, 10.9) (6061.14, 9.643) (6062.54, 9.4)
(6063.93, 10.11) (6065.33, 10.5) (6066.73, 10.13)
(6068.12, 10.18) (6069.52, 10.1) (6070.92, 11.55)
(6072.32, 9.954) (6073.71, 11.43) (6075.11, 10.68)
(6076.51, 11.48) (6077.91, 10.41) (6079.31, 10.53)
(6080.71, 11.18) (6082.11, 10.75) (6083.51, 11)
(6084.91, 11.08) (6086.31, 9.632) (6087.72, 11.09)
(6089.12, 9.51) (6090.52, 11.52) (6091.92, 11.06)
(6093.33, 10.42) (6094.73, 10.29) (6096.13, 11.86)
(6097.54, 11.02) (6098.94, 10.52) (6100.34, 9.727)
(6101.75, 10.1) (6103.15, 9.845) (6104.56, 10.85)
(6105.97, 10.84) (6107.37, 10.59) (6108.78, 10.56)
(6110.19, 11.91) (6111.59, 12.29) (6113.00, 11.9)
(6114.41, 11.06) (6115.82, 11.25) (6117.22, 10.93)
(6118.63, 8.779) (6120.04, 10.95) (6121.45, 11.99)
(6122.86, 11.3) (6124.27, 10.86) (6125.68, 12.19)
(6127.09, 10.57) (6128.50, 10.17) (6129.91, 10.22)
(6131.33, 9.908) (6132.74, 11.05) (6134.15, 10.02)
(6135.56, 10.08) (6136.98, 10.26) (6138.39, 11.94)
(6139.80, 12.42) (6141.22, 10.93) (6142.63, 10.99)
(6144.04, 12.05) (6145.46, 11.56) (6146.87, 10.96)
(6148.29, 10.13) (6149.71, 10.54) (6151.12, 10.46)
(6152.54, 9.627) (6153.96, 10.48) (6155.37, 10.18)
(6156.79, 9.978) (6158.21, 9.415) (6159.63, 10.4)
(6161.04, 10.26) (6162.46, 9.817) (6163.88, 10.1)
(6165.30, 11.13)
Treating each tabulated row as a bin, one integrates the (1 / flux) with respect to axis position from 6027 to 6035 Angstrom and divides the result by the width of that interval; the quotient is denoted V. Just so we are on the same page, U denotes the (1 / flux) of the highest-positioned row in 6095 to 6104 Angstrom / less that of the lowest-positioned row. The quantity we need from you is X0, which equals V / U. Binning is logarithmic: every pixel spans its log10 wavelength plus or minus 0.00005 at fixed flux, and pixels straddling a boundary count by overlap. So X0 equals 5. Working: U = 0.017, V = 0.094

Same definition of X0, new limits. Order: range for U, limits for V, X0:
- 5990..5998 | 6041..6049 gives -9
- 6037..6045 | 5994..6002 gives -5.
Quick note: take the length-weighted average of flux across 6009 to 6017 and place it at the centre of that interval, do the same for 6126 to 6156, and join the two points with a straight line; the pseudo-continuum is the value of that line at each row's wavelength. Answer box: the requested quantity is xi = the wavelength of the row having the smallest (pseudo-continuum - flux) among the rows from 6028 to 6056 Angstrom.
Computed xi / 6041.63 Angstrom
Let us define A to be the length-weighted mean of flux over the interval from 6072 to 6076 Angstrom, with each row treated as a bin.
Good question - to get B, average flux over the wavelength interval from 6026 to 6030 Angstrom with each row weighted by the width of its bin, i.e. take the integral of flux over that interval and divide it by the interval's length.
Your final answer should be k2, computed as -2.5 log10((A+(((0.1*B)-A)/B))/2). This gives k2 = -1.74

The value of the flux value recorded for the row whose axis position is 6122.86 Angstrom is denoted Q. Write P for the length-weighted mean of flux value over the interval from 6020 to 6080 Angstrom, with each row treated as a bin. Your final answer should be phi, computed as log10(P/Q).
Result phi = -0.031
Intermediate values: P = 10.51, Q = 11.3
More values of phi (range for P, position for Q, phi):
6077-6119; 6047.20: -0.006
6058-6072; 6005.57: -0.056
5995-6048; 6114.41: -0.017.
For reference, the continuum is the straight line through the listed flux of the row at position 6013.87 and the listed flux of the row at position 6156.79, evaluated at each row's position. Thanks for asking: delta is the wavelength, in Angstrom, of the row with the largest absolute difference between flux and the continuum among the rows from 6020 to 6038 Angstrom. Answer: 6036.07 Angstrom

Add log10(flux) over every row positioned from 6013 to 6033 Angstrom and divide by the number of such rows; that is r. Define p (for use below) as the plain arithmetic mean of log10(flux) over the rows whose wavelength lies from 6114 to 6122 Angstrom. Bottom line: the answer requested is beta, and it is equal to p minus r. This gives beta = 0.011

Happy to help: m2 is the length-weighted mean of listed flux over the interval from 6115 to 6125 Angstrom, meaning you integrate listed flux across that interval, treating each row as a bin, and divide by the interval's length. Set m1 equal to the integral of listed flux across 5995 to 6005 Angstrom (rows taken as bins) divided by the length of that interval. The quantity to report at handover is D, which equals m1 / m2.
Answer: 1.01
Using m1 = 11.0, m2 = 10.9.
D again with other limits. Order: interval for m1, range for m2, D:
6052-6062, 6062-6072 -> 0.97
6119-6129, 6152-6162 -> 1.10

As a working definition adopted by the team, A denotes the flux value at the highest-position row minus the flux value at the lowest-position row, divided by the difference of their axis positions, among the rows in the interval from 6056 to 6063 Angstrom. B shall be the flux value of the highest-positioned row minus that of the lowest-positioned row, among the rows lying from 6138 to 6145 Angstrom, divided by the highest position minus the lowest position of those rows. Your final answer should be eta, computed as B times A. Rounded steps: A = -0.05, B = 0.02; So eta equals -0.001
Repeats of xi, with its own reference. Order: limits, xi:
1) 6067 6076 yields 6070.92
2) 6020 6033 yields 6030.51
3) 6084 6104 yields 6096.13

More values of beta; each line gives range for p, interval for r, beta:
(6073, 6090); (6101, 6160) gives -0.001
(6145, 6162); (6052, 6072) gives 0.009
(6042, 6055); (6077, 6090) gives 0.006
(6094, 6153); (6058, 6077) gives 0.014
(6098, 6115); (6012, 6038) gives 0.020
